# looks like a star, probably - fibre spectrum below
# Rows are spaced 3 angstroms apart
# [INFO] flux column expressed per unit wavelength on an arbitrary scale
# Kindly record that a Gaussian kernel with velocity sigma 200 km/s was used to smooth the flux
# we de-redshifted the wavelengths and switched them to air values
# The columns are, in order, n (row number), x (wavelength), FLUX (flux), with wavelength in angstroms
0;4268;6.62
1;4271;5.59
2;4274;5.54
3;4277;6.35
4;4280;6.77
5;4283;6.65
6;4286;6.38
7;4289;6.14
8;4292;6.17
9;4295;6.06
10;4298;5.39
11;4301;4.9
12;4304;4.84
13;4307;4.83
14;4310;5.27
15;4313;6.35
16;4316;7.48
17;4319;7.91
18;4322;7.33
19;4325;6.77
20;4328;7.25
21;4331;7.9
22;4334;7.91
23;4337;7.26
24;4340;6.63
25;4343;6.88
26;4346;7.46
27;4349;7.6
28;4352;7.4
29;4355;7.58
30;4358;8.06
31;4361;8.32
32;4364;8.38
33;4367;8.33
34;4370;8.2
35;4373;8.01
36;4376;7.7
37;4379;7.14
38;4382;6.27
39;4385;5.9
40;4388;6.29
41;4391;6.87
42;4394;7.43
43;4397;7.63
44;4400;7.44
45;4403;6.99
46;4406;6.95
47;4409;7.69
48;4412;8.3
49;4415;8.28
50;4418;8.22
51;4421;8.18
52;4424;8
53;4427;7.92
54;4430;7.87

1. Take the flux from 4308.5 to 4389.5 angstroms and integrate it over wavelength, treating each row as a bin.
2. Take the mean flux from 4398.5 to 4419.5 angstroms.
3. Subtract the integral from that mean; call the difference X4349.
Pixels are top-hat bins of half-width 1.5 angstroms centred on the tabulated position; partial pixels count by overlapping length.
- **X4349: -585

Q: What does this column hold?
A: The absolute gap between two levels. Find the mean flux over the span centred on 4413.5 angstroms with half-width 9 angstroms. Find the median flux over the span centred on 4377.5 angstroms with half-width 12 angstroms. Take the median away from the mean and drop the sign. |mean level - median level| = 0.5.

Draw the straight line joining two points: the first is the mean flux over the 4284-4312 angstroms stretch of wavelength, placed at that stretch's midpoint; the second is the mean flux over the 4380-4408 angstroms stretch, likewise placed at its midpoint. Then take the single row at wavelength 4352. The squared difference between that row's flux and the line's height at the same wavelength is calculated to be 1.2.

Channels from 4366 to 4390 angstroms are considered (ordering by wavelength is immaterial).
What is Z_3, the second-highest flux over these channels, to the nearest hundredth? 8.20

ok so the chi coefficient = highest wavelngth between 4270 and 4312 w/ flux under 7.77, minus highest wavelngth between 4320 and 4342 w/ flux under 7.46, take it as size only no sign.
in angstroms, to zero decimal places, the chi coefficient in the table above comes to 30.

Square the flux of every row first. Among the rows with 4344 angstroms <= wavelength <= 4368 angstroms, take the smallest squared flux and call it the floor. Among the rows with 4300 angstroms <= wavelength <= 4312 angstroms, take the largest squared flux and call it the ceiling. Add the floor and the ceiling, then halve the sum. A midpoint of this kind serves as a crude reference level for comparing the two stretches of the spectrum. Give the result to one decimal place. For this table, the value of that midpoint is 41.3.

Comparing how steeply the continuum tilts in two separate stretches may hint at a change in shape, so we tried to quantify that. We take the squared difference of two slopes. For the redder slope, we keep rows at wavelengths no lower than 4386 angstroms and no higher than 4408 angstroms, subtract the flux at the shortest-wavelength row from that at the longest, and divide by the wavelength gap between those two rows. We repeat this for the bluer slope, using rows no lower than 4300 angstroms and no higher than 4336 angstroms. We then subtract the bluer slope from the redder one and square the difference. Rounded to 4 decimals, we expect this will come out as 0.0030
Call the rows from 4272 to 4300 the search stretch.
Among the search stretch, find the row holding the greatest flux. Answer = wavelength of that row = 4280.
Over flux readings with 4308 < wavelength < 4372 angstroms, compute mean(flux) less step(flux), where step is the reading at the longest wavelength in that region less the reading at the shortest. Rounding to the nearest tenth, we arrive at 4.5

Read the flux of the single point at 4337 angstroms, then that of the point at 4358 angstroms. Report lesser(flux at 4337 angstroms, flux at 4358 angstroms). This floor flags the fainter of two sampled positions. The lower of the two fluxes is 7.3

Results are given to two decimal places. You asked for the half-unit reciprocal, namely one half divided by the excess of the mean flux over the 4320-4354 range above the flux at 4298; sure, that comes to 0.26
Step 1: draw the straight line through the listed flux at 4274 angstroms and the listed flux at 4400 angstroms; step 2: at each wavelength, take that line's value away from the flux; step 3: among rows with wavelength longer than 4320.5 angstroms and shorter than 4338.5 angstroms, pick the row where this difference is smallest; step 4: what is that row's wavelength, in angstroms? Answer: 4325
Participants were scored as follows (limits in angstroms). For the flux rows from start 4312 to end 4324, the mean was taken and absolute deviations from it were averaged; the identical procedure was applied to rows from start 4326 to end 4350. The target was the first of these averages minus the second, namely 0.1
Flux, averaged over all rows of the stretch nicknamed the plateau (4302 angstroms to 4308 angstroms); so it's 4.8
